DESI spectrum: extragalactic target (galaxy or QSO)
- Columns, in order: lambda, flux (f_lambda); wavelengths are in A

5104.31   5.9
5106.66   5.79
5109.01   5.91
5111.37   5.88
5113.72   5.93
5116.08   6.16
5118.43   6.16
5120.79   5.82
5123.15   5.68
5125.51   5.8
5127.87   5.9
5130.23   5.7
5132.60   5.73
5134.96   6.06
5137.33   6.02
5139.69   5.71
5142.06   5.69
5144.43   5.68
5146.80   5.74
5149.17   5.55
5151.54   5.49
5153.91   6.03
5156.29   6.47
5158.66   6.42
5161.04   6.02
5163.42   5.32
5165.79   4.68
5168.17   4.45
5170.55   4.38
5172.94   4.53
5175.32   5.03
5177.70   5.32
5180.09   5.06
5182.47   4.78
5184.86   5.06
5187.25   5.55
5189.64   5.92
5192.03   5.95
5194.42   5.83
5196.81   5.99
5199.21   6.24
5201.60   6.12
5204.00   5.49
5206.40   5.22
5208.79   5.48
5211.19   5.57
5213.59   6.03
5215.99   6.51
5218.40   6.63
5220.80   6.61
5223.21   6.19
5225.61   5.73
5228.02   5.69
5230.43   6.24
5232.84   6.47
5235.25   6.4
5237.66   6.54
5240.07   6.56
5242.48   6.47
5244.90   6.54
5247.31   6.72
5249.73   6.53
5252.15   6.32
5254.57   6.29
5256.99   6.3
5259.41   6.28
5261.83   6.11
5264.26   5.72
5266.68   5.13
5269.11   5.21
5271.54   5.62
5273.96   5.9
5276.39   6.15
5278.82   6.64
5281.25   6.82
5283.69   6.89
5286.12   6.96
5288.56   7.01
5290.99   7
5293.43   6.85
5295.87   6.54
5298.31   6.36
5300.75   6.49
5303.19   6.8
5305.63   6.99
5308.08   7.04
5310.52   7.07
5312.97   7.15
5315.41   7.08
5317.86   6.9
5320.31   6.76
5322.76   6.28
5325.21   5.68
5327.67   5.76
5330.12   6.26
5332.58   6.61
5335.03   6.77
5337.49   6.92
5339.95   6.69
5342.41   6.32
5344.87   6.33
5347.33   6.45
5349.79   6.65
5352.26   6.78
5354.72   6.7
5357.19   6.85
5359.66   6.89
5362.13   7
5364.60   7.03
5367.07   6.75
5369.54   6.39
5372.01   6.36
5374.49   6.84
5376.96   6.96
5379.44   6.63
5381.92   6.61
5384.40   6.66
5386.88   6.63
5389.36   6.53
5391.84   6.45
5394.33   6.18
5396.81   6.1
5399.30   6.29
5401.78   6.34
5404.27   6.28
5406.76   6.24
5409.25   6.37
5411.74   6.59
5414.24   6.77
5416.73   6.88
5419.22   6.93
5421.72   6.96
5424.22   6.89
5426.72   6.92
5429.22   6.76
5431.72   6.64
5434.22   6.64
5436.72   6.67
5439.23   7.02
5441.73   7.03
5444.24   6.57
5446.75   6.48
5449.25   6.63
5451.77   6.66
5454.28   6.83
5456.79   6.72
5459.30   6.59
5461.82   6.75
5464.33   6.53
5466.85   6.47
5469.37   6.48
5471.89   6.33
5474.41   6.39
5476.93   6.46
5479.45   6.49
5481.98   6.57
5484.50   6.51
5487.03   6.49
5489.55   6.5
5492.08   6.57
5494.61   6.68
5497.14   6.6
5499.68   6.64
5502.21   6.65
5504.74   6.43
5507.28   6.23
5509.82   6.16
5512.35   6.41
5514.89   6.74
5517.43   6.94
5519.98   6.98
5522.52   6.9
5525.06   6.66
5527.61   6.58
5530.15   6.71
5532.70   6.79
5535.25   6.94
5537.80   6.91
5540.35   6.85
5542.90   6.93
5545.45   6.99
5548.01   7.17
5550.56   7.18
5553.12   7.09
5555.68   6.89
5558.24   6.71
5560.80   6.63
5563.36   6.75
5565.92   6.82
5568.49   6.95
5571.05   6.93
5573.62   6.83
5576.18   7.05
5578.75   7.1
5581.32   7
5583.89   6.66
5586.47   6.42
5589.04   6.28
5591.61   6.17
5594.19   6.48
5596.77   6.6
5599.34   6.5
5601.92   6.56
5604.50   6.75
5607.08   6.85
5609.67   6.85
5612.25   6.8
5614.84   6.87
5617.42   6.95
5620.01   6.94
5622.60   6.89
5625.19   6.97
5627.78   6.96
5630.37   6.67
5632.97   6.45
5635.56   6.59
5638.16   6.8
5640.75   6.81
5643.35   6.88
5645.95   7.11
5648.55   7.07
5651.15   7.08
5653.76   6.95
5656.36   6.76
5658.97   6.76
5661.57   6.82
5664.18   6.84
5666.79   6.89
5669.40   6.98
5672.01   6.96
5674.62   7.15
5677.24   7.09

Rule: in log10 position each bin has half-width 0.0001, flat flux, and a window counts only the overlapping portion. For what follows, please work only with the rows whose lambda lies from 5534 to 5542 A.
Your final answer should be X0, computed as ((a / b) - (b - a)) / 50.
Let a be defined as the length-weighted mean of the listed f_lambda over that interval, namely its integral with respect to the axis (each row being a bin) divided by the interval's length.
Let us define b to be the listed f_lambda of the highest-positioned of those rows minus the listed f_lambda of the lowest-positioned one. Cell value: -1.4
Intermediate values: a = 6.90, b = -0.1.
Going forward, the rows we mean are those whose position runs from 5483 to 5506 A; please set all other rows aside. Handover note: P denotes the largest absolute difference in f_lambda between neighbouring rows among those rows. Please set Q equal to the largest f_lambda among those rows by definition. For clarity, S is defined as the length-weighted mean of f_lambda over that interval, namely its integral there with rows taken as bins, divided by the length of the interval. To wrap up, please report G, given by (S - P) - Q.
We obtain -0.33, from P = 0.22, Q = 6.68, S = 6.6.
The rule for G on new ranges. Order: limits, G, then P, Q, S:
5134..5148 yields -0.56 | 0.31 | 6.06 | 5.8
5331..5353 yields -0.69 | 0.37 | 6.92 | 6.6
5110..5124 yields -0.56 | 0.34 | 6.16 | 5.9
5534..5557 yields -0.39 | 0.20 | 7.18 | 7.0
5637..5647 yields -0.44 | 0.23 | 7.11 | 6.9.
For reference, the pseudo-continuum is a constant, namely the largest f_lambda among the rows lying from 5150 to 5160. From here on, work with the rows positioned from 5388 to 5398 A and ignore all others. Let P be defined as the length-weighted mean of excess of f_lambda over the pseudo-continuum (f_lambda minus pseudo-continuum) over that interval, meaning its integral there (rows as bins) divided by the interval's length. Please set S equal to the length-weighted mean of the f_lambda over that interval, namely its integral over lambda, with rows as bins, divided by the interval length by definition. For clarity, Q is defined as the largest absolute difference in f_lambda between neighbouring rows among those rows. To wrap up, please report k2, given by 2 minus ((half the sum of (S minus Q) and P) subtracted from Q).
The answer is 4.7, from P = -0.2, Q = 0.27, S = 6.3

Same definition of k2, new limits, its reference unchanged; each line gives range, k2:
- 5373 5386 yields 5.0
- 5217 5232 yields 4.1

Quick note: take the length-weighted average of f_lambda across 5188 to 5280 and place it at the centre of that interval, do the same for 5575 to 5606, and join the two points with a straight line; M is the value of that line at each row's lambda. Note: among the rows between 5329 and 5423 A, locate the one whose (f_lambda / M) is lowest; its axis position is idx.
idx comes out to 5396.81 A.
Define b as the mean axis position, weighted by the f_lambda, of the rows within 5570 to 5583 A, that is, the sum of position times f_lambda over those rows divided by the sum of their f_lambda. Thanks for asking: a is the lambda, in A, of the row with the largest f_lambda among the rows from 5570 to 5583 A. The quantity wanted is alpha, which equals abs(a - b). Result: 2.5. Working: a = 5578.75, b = 5576.2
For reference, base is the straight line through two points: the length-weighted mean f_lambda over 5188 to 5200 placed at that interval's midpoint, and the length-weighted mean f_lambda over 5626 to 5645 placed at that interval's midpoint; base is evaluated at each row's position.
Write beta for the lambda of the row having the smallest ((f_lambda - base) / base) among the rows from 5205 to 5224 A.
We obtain 5206.40 A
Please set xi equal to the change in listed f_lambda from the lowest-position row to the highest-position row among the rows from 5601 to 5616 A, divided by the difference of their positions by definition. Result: 0.024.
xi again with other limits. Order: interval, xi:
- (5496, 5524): 0.012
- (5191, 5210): -0.028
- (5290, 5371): -0.008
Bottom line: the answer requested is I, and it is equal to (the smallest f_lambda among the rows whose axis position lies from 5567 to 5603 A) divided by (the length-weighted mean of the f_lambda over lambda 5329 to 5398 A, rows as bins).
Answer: 0.9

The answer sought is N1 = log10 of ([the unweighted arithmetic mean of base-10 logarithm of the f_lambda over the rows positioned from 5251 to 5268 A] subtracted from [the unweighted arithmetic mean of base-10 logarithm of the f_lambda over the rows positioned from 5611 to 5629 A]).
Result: -1.22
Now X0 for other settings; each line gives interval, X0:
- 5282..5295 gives -3.3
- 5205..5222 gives 0.2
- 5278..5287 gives 0.6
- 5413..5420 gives 1.0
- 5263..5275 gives 0.7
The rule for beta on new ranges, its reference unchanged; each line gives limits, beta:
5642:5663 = 5658.97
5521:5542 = 5527.61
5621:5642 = 5632.97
